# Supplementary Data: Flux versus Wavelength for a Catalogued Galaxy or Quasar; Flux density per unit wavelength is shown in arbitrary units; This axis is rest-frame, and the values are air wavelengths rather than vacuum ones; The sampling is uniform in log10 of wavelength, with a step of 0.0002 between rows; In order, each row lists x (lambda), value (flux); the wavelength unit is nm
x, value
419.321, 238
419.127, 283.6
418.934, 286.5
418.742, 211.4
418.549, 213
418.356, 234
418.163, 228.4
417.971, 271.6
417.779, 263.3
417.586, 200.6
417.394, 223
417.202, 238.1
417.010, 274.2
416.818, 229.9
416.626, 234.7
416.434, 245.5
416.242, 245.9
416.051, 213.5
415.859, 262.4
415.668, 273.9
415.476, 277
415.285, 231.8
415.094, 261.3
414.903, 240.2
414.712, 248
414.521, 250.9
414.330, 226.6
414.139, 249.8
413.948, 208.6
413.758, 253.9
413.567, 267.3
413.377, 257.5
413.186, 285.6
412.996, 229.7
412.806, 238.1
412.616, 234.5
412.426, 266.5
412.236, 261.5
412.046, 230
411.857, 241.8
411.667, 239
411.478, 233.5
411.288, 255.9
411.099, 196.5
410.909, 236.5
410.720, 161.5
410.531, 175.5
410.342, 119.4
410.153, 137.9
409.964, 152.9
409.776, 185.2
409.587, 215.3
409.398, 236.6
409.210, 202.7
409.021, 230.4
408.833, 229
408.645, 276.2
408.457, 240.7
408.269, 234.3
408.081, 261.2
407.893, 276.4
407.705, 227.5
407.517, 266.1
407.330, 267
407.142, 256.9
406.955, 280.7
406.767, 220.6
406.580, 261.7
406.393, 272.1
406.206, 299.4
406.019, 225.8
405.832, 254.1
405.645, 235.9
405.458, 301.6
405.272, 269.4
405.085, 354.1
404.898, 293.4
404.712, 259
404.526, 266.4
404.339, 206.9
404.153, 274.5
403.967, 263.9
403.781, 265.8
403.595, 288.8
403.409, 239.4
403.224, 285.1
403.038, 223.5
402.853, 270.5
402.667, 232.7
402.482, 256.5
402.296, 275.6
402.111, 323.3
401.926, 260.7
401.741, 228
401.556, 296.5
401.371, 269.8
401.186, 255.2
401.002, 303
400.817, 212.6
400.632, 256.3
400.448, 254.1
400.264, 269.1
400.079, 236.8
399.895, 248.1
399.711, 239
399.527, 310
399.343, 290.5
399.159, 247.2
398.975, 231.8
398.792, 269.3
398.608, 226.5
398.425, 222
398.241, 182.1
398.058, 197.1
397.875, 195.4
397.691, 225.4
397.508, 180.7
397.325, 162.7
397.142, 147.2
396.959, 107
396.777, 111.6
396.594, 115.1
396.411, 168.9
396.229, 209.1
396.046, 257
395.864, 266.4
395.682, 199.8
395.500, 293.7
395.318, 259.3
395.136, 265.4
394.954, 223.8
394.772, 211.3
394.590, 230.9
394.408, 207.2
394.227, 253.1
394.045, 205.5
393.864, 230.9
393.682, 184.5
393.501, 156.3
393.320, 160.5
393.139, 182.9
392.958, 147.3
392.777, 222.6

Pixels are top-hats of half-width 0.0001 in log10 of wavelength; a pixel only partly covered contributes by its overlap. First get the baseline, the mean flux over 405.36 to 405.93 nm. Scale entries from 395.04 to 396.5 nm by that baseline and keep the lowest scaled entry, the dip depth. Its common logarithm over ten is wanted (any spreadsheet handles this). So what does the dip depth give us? -0.019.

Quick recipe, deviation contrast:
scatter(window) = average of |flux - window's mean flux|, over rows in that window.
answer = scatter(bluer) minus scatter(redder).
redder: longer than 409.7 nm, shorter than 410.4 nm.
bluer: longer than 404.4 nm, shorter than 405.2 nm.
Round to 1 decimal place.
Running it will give 10.3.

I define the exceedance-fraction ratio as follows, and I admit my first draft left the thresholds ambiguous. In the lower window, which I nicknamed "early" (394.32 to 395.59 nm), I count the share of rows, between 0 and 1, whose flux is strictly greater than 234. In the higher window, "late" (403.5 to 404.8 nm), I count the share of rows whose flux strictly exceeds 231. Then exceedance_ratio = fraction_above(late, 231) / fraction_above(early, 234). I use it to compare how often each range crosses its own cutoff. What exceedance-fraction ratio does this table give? 2.0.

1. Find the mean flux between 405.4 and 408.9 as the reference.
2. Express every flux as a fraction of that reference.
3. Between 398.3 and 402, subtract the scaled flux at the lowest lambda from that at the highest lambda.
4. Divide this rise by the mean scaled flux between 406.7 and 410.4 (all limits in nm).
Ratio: 0.2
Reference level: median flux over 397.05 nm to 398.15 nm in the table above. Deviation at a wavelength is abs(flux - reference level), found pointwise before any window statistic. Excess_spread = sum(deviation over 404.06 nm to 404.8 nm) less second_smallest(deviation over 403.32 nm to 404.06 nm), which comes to 179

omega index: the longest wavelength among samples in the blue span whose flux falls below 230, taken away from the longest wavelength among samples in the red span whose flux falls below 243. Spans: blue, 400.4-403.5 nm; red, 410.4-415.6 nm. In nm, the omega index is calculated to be 12.25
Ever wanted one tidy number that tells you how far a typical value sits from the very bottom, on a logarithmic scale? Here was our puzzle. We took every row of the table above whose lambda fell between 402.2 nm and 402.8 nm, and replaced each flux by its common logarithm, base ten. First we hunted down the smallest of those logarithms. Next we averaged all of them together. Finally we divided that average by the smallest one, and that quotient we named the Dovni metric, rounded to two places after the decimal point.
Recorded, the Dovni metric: 1.02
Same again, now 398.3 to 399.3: 1.01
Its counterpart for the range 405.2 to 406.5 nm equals 1.03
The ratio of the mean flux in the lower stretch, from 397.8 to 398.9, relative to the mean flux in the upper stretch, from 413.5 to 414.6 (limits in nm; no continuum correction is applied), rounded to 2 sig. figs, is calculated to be 0.89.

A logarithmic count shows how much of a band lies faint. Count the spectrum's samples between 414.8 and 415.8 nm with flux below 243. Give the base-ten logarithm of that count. 0.3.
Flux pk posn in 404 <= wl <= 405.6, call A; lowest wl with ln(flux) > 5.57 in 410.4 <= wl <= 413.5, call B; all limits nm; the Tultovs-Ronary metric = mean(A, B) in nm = 408.76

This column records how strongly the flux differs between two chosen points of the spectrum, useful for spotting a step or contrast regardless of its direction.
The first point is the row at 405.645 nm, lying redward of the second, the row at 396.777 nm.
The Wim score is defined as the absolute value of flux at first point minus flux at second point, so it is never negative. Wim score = 124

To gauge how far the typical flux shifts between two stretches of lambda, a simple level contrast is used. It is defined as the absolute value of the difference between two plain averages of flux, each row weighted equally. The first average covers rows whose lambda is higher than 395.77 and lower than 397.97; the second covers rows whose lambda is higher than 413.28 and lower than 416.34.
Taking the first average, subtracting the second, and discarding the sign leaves 69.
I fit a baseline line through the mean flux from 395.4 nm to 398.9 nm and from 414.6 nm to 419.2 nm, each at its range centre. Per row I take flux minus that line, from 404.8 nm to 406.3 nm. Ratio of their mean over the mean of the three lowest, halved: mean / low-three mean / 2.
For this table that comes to 1.5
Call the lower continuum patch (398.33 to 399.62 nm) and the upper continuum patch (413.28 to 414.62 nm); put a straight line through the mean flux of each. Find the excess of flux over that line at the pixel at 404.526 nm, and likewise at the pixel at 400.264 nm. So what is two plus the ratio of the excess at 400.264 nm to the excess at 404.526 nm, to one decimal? 3.0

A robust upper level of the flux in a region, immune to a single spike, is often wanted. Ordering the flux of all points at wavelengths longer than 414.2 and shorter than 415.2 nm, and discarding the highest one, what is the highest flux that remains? 250.9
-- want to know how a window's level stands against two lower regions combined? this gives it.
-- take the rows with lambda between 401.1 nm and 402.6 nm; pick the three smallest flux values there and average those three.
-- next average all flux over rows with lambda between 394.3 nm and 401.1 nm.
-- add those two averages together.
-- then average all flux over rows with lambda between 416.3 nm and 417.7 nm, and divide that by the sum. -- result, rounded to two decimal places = 0.50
